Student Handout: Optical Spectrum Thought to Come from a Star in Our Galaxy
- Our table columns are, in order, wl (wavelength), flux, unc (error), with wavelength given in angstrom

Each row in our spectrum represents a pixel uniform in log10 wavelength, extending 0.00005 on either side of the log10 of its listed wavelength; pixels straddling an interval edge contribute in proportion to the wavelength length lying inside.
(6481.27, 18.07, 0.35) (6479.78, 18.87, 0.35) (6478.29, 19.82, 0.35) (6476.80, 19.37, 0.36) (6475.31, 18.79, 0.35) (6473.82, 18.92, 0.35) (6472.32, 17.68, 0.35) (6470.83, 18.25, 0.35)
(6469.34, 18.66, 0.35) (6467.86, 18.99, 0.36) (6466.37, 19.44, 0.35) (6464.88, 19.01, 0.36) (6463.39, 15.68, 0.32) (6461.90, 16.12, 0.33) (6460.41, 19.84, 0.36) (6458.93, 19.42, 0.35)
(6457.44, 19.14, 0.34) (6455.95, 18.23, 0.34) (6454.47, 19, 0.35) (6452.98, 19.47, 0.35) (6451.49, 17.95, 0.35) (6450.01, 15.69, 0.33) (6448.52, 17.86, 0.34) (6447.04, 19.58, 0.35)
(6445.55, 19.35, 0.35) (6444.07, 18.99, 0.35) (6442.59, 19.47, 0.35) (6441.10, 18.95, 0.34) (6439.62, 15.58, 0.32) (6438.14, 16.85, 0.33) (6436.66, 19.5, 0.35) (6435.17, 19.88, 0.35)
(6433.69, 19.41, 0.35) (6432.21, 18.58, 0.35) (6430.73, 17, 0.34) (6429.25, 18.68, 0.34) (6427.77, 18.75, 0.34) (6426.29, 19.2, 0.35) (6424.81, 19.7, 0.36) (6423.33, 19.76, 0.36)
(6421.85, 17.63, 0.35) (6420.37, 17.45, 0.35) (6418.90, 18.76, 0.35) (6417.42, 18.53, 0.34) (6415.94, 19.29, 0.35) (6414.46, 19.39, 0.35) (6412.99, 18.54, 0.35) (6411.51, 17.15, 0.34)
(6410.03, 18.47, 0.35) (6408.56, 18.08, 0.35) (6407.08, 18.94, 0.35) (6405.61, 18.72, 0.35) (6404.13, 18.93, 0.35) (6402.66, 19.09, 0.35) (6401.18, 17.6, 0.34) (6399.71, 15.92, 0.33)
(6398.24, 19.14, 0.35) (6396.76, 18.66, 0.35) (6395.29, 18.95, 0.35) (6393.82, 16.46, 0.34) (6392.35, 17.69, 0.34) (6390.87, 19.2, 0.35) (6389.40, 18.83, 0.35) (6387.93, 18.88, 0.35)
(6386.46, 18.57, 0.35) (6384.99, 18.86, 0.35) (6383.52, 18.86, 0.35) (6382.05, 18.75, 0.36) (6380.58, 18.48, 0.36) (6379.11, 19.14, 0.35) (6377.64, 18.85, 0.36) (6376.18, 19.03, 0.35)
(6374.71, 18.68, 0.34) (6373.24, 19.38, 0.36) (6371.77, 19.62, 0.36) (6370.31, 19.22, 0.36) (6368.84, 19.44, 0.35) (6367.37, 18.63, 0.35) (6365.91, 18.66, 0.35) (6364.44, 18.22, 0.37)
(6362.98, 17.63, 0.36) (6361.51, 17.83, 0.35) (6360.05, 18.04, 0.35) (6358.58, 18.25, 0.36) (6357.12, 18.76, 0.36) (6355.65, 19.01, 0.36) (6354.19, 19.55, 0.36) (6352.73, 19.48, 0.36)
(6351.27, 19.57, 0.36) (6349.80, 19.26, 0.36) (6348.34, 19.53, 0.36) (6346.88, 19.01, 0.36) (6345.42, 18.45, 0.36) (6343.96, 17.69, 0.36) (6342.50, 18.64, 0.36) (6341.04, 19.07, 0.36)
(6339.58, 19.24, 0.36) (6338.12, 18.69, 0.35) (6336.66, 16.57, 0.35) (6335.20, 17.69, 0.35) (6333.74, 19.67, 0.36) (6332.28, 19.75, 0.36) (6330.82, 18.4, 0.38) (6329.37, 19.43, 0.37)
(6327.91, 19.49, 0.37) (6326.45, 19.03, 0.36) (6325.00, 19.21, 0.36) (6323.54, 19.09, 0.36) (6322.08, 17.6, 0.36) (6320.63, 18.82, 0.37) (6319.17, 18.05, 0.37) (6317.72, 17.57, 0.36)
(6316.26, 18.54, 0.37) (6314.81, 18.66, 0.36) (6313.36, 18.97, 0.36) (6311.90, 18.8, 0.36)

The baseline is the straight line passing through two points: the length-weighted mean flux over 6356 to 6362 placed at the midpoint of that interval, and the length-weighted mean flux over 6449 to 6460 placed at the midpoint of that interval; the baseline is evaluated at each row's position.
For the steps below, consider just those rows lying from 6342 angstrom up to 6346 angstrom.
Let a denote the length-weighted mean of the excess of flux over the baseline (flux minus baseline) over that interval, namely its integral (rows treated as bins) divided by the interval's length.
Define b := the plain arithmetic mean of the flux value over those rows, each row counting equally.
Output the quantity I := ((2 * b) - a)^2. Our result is 1335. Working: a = -0.02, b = 18.3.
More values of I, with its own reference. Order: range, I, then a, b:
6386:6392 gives 1388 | 0.48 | 18.9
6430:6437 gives 1392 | 0.43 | 18.9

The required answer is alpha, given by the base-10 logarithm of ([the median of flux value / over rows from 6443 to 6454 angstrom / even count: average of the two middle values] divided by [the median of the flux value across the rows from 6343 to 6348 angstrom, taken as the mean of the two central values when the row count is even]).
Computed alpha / 0.013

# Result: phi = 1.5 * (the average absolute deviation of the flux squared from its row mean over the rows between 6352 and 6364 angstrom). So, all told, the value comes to 35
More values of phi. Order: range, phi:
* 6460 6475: 57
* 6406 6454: 47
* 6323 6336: 27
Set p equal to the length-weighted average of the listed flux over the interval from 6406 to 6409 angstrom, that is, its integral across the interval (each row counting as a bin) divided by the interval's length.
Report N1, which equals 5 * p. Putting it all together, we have 92.9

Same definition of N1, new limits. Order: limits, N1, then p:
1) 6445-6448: 96.7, 19.3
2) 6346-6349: 96.2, 19.2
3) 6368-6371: 96.3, 19.3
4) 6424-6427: 97.3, 19.5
